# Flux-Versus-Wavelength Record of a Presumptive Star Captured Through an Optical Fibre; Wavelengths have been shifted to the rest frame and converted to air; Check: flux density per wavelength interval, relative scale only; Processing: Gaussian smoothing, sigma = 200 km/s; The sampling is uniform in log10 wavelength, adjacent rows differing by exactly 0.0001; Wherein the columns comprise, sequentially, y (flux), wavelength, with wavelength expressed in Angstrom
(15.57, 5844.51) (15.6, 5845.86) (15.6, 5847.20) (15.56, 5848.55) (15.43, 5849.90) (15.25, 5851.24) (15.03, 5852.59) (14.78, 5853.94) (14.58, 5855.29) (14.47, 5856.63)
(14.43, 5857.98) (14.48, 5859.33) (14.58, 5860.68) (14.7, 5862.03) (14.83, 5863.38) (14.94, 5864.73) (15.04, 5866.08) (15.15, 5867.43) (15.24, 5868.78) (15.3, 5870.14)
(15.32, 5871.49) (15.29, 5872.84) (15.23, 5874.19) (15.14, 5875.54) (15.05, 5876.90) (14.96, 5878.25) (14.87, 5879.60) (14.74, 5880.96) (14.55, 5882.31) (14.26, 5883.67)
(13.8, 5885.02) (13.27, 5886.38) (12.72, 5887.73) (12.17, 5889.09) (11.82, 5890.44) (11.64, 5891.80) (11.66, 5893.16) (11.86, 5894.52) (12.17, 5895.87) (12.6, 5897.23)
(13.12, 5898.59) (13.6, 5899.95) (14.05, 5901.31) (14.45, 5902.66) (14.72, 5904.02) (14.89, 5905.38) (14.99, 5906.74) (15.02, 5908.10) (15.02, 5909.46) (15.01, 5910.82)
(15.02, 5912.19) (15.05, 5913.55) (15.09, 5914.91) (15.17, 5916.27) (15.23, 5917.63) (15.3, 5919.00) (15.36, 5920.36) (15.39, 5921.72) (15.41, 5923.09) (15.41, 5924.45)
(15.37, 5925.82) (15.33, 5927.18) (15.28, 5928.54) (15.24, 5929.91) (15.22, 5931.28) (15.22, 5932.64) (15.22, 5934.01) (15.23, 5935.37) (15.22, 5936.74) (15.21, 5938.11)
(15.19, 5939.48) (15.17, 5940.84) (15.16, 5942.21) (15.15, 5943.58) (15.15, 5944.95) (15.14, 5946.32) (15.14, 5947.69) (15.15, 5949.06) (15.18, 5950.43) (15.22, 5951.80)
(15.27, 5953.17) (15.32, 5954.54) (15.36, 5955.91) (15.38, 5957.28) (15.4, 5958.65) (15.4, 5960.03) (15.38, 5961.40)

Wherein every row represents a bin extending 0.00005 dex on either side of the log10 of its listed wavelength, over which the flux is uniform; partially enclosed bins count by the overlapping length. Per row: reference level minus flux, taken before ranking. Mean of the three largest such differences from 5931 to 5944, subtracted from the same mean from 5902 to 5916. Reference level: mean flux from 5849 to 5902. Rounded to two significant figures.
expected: 0.47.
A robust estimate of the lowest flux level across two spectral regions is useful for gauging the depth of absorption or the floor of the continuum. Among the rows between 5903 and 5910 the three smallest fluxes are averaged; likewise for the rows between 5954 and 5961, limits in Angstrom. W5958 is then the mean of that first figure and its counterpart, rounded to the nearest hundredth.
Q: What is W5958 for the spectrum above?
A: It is 15.11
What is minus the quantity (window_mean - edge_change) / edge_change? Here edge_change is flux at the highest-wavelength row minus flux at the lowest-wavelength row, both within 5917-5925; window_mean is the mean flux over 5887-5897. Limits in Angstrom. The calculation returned -66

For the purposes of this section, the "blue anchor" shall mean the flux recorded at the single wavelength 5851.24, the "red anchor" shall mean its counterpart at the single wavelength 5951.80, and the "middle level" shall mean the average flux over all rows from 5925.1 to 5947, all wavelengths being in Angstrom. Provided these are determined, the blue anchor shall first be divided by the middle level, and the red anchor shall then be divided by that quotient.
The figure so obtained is 15.2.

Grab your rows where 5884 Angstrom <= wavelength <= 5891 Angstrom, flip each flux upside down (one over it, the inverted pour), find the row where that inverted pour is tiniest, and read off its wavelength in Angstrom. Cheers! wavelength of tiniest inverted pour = 5885.02 Angstrom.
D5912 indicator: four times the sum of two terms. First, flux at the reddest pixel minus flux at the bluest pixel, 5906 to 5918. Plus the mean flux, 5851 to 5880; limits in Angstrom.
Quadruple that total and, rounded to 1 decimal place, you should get 60.7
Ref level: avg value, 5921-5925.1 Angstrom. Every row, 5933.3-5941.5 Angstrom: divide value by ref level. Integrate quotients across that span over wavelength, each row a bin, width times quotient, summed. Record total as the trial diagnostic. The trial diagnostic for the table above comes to 8.1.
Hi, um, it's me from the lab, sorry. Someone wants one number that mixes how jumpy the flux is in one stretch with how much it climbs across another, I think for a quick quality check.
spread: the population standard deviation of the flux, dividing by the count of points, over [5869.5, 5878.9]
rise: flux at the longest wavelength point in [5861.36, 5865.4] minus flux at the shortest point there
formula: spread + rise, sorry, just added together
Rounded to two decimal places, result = 0.37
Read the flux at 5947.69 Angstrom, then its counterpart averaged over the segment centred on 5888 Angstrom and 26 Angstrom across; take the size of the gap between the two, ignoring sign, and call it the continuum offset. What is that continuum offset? 1.8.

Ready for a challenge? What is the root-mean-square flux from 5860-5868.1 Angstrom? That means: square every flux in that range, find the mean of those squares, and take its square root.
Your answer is 14.9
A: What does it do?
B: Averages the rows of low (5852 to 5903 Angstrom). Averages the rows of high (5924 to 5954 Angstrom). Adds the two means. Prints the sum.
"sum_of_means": 29.3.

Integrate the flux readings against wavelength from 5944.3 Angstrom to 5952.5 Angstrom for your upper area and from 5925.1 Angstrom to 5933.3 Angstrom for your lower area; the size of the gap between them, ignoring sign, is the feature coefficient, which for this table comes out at 1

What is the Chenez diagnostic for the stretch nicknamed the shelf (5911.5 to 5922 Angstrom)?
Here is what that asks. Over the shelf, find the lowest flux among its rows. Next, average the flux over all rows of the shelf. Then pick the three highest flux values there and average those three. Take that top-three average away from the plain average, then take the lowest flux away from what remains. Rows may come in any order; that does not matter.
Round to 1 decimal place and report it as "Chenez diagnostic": -15.2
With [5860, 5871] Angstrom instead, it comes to -14.8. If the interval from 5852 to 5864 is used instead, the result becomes -14.7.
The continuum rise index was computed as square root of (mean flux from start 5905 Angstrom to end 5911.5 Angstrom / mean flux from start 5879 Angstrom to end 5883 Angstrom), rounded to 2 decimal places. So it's 1.01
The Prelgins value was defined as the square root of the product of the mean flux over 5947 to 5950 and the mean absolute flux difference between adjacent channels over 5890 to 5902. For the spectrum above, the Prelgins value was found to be 2.2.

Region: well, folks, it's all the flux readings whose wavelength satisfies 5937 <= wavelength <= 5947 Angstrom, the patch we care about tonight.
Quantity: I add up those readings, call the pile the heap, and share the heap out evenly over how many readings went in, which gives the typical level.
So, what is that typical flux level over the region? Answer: 15.2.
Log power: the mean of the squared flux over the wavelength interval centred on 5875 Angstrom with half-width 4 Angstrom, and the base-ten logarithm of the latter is 2.36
